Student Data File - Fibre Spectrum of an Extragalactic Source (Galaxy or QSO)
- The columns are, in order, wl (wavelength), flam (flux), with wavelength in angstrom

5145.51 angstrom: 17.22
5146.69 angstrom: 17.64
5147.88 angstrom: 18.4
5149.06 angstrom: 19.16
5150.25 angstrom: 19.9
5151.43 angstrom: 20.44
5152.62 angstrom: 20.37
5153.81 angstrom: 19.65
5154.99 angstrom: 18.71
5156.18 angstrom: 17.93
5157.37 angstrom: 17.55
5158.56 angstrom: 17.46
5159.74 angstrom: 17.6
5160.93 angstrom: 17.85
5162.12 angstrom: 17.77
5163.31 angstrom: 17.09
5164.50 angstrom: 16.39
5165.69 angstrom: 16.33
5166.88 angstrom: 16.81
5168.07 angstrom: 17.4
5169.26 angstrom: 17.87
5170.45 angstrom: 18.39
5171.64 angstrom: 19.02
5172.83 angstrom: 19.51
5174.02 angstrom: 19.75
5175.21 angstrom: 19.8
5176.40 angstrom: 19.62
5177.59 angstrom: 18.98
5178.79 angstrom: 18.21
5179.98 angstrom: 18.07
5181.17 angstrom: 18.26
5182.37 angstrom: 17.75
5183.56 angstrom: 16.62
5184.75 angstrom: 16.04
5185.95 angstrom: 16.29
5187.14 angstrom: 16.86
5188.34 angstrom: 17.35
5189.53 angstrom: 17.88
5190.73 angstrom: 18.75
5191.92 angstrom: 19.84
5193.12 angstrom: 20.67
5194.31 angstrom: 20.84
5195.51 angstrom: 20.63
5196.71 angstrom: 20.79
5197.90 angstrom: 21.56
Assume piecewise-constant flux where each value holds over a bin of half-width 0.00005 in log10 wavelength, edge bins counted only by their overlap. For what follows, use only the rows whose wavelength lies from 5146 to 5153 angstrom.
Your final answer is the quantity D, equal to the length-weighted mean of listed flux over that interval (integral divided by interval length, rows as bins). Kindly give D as 19.3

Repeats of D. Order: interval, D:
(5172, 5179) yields 19.4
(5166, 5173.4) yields 18.1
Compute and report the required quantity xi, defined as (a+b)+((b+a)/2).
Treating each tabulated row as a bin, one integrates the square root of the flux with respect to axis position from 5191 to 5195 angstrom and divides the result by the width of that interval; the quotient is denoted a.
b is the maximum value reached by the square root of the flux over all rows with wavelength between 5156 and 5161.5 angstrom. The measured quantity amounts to 13.1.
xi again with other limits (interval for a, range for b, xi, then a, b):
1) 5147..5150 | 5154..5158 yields 13.0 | 4.33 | 4.33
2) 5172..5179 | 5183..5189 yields 12.8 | 4.40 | 4.17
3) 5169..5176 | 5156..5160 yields 12.9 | 4.38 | 4.23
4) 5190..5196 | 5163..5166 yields 12.9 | 4.48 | 4.13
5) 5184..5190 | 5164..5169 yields 12.4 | 4.11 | 4.17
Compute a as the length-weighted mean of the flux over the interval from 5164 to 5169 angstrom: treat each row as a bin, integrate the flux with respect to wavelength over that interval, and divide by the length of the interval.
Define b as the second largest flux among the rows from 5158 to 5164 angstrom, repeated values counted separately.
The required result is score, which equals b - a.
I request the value 1.0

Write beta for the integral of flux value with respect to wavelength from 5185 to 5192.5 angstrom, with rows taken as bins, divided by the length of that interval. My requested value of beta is 17.7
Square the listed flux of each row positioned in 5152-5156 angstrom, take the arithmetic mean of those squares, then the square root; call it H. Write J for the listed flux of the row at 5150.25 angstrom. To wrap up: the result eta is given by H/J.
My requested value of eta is 0.98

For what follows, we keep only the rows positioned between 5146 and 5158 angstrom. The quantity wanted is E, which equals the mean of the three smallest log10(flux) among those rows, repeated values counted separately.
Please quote 1.25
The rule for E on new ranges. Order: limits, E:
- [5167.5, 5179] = 1.25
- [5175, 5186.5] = 1.21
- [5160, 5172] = 1.22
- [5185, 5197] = 1.23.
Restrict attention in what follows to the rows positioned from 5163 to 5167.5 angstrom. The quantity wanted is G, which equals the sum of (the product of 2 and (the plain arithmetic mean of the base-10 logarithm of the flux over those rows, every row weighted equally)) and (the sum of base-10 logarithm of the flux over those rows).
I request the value 7.3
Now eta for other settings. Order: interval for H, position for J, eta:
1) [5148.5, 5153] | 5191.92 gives 1.01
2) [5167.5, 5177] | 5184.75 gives 1.18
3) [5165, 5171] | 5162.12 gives 0.98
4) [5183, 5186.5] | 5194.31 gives 0.78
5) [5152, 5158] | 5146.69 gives 1.07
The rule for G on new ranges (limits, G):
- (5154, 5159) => 7.5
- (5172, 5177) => 7.8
